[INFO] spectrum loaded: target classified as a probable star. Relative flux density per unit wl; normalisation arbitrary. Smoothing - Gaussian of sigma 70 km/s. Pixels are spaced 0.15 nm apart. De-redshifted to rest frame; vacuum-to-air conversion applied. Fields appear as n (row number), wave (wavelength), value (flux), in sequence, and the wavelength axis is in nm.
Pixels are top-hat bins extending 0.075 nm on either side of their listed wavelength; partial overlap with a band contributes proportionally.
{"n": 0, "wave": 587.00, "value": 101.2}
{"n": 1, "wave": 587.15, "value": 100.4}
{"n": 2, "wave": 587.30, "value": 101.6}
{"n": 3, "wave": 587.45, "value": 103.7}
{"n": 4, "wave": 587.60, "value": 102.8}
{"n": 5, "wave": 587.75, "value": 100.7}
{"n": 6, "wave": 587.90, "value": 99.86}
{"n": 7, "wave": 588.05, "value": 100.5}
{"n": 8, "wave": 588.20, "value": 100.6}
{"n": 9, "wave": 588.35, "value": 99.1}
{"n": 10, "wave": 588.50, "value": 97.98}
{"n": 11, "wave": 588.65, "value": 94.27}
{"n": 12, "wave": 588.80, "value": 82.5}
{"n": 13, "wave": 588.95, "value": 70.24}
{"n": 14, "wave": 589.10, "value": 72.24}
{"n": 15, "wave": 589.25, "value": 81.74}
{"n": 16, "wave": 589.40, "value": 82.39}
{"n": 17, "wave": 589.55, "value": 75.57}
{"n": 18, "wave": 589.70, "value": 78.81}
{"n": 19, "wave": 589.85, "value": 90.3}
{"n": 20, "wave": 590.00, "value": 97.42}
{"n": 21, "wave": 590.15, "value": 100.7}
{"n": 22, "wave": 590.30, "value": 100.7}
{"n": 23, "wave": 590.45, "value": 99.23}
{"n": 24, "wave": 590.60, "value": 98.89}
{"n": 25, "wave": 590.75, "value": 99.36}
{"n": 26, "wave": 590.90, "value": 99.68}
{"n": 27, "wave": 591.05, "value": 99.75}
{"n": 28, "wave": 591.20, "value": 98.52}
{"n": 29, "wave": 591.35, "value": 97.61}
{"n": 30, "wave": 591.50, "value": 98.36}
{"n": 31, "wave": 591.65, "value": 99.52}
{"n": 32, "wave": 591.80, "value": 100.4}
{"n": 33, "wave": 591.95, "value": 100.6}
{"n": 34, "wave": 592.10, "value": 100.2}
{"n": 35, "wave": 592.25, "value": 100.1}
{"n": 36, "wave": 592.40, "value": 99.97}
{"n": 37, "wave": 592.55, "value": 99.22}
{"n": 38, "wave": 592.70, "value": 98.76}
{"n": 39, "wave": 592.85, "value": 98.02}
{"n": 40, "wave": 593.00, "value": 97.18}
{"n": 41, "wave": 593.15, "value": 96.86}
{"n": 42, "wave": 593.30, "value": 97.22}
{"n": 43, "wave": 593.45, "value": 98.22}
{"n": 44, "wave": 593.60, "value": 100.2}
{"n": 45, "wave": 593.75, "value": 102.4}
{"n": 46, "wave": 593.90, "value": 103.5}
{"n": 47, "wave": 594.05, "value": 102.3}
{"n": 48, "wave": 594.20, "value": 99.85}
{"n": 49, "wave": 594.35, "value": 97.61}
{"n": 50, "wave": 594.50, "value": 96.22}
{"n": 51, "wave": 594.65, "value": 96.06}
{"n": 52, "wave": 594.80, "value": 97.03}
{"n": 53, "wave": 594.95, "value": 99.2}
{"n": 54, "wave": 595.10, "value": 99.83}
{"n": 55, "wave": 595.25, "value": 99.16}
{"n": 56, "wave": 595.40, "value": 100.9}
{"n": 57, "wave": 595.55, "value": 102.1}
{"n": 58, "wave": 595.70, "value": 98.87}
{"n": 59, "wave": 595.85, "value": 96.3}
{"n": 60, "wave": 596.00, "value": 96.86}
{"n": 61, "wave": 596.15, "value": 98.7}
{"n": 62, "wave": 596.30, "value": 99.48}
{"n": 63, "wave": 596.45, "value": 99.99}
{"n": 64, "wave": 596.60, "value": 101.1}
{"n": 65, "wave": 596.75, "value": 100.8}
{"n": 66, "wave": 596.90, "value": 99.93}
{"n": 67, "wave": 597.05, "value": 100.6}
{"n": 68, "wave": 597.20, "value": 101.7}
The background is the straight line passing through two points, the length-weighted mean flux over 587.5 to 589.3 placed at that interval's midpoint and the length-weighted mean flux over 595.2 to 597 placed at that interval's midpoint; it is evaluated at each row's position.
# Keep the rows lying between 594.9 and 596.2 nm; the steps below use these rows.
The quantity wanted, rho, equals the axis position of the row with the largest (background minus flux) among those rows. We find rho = 595.85 nm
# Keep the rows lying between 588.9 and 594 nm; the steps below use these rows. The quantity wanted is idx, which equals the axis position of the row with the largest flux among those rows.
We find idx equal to 593.90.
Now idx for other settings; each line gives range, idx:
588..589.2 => 588.20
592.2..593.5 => 592.25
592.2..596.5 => 593.90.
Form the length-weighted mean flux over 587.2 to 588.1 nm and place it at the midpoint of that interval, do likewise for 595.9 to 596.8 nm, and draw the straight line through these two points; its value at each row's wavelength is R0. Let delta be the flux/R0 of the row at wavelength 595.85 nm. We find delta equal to 0.97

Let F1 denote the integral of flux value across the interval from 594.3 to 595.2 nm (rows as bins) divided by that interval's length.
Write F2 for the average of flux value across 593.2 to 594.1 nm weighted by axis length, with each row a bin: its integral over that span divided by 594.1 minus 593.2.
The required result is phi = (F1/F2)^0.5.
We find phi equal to 0.99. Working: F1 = 98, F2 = 100.5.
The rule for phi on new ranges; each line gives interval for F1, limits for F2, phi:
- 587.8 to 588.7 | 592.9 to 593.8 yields 1.00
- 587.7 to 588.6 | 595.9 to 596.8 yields 1.00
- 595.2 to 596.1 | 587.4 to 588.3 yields 0.99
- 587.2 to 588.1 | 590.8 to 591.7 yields 1.01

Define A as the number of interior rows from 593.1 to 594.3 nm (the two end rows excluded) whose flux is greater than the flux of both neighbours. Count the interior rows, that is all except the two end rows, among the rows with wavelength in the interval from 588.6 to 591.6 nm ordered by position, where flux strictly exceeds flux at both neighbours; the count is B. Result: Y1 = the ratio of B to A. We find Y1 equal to 2.0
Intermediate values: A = 1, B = 2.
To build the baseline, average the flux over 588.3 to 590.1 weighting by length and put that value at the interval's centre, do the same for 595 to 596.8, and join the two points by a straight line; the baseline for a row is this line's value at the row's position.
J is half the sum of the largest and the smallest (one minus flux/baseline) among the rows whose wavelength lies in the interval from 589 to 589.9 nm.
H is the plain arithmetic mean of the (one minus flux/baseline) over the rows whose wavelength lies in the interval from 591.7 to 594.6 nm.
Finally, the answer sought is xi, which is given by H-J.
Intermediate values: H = -0.06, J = 0.05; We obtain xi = -0.12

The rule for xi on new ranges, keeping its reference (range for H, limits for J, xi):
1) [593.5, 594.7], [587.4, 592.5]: 0.01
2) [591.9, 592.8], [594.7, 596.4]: -0.08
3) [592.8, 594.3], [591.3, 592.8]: 0.03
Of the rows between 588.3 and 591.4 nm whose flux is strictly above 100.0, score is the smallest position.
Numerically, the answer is 590.15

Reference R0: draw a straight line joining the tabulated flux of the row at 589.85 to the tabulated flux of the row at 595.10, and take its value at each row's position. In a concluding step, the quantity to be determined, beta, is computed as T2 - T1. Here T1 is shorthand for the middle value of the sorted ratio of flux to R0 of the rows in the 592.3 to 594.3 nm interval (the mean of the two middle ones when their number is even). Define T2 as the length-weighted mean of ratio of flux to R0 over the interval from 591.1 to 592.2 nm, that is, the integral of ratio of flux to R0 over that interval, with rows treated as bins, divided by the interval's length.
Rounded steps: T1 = 1.03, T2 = 1.06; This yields 0.03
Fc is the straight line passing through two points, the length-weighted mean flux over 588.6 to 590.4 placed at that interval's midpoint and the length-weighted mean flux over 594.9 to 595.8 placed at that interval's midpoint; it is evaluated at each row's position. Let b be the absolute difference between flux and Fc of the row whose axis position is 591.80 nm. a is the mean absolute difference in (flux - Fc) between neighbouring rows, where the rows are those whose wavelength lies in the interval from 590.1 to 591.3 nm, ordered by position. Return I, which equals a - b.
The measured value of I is -8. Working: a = 0.7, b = 9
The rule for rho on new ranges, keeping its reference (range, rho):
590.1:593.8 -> 593.15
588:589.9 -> 588.95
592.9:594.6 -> 594.50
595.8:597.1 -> 595.85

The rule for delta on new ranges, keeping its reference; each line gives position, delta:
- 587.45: 1.02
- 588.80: 0.81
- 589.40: 0.82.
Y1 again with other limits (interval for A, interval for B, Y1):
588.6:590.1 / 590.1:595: 3.0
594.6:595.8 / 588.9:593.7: 1.5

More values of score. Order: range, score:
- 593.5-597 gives 593.60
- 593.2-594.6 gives 593.60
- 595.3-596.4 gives 595.40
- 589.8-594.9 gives 590.15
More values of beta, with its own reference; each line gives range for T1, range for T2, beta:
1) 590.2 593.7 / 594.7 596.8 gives -0.07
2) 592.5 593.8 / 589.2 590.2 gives -0.06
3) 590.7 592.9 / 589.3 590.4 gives -0.07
